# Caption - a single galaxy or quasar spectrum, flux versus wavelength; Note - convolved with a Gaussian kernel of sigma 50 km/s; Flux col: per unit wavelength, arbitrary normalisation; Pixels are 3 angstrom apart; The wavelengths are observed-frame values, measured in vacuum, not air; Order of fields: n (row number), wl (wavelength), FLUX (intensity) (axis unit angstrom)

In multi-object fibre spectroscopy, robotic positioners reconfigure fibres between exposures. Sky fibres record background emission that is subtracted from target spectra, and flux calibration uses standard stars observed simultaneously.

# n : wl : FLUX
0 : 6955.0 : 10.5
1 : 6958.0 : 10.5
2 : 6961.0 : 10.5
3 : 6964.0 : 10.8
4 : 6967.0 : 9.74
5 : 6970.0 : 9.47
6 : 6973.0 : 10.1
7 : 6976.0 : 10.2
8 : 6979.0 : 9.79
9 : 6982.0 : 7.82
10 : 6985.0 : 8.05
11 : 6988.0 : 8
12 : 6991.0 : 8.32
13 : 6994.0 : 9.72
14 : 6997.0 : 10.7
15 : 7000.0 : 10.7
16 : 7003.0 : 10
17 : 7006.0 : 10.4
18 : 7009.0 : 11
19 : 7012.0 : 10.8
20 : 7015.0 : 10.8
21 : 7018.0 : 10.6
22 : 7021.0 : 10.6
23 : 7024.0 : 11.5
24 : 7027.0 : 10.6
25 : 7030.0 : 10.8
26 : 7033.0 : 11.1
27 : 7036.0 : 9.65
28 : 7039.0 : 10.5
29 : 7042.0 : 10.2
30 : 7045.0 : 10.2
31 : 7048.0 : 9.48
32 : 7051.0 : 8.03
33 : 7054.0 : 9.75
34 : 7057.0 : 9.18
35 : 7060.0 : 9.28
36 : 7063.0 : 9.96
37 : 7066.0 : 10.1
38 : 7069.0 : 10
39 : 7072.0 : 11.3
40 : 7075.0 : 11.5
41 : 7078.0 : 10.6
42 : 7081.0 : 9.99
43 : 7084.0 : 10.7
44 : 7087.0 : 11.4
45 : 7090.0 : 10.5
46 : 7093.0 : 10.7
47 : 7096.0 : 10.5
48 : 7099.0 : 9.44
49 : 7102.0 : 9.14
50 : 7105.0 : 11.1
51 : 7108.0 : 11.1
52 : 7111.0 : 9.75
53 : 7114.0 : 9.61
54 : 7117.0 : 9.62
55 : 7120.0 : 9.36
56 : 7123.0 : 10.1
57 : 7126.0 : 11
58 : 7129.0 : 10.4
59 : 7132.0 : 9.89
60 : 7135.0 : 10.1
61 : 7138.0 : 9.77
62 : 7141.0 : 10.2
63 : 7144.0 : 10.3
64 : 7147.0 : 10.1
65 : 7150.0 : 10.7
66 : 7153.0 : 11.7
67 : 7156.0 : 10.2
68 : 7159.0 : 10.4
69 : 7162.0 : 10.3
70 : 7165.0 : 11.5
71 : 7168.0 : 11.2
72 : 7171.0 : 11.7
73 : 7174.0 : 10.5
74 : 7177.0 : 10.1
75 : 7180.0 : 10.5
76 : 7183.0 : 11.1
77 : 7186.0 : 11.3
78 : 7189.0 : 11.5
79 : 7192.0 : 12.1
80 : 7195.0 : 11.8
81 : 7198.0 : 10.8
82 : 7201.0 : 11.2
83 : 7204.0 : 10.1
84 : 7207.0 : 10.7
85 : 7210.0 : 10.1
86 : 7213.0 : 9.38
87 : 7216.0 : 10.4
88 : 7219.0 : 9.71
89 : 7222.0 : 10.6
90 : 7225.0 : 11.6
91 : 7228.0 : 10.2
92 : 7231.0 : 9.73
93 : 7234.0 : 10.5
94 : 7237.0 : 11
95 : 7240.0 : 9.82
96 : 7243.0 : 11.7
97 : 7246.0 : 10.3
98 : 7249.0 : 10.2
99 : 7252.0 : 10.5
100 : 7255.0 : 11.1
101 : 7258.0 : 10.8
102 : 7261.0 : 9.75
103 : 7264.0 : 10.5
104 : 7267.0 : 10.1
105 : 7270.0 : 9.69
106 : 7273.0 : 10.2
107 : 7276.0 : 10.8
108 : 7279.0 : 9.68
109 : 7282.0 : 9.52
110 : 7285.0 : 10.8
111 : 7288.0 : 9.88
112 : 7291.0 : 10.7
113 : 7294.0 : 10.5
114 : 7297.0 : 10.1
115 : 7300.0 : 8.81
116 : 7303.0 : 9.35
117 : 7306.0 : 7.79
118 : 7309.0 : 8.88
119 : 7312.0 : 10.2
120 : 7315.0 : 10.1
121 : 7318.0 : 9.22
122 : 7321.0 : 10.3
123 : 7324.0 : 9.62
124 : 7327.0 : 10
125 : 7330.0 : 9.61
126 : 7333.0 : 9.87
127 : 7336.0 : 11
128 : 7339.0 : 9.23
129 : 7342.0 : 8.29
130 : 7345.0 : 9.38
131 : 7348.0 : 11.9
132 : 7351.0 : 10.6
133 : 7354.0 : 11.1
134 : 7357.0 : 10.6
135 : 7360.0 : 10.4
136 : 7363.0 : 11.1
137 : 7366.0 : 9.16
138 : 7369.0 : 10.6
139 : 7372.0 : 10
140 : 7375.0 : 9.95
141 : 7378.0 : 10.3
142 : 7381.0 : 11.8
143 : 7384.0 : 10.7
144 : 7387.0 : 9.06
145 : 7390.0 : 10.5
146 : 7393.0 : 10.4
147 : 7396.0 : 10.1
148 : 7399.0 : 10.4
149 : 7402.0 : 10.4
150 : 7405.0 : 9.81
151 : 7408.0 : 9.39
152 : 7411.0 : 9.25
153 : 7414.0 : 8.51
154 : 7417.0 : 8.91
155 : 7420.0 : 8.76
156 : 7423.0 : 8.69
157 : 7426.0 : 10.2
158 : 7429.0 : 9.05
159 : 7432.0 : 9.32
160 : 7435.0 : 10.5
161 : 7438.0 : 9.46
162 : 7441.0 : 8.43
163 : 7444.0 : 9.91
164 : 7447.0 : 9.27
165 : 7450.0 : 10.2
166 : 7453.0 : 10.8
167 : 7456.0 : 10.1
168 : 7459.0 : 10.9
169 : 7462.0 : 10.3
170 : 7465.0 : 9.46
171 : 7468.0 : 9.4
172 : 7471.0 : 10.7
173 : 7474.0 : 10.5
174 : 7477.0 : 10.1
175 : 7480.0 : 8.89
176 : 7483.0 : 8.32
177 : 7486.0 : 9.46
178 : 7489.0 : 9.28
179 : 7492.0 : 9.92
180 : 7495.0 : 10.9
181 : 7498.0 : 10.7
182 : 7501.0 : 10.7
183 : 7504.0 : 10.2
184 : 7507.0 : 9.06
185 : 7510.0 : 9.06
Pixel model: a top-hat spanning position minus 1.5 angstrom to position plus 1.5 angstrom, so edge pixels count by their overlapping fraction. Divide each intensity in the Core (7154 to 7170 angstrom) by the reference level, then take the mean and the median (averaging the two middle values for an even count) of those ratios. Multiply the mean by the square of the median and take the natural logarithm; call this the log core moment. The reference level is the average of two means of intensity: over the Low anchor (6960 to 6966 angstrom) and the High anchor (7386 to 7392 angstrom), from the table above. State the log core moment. 0.08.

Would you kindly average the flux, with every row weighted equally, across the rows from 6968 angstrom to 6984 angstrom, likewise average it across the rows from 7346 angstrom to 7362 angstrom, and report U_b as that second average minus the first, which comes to 1.44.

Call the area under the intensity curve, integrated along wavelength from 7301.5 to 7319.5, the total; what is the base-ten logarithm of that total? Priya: 2.2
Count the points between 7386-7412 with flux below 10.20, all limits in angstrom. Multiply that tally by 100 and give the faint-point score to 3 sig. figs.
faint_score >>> 500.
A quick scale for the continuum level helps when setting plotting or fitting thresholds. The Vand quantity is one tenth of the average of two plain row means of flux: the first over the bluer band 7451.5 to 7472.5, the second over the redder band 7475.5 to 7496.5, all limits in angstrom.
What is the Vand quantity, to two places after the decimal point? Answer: 0.99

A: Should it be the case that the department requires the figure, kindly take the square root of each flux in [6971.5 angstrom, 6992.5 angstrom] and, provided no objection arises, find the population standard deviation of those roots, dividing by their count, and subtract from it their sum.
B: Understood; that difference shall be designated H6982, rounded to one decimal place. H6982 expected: -20.7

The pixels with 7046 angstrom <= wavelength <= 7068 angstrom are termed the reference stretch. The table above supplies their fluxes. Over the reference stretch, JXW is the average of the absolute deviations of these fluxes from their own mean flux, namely 0.49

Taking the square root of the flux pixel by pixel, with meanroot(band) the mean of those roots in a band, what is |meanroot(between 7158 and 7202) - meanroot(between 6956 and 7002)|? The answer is 0.23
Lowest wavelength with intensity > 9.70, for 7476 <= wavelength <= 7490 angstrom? 7477.0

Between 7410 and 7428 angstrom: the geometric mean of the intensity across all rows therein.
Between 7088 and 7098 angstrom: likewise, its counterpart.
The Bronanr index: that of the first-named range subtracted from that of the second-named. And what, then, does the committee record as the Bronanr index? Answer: 1.5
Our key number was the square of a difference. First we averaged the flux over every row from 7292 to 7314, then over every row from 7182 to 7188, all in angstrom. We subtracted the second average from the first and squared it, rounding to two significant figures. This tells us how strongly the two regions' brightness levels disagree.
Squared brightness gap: 3.3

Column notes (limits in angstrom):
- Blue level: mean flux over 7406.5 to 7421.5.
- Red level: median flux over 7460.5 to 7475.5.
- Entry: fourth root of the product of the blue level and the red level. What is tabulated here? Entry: 3.10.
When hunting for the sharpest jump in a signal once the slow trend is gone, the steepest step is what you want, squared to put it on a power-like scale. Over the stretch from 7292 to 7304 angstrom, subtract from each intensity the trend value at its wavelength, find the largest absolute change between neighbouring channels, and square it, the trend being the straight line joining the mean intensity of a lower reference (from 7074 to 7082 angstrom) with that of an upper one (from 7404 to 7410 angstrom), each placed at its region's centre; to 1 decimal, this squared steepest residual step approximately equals 1.6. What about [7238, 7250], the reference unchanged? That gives 3.6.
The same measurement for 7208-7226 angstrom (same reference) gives 1.1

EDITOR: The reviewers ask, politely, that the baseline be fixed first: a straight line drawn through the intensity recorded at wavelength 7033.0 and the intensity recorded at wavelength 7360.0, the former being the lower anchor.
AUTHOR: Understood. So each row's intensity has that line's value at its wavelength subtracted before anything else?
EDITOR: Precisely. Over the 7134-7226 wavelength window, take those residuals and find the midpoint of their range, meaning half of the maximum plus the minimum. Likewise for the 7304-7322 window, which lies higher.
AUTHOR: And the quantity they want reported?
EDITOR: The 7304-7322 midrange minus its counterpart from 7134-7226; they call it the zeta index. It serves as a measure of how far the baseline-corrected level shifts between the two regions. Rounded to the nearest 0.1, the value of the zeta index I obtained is -1.5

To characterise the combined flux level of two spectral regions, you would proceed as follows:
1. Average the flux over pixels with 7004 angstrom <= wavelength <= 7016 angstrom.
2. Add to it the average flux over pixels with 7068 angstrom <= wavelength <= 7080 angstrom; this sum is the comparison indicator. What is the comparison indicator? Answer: 21.6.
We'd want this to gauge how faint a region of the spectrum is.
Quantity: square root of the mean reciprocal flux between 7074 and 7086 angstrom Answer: 0.306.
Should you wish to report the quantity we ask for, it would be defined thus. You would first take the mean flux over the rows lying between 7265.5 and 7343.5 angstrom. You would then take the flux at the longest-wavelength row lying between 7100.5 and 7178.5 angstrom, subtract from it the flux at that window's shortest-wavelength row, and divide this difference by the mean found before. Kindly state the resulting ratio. 0.10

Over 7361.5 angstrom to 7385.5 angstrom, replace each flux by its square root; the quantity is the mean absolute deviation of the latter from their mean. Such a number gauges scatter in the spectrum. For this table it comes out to 0.093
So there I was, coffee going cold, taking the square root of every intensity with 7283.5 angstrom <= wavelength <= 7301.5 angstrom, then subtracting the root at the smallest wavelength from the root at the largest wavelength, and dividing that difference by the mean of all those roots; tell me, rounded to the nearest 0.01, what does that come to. -0.10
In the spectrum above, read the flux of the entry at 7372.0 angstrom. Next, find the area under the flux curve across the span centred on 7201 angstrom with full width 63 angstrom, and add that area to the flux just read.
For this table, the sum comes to 685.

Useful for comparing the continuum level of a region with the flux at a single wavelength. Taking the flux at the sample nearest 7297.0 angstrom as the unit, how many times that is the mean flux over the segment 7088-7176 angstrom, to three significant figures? 1.03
